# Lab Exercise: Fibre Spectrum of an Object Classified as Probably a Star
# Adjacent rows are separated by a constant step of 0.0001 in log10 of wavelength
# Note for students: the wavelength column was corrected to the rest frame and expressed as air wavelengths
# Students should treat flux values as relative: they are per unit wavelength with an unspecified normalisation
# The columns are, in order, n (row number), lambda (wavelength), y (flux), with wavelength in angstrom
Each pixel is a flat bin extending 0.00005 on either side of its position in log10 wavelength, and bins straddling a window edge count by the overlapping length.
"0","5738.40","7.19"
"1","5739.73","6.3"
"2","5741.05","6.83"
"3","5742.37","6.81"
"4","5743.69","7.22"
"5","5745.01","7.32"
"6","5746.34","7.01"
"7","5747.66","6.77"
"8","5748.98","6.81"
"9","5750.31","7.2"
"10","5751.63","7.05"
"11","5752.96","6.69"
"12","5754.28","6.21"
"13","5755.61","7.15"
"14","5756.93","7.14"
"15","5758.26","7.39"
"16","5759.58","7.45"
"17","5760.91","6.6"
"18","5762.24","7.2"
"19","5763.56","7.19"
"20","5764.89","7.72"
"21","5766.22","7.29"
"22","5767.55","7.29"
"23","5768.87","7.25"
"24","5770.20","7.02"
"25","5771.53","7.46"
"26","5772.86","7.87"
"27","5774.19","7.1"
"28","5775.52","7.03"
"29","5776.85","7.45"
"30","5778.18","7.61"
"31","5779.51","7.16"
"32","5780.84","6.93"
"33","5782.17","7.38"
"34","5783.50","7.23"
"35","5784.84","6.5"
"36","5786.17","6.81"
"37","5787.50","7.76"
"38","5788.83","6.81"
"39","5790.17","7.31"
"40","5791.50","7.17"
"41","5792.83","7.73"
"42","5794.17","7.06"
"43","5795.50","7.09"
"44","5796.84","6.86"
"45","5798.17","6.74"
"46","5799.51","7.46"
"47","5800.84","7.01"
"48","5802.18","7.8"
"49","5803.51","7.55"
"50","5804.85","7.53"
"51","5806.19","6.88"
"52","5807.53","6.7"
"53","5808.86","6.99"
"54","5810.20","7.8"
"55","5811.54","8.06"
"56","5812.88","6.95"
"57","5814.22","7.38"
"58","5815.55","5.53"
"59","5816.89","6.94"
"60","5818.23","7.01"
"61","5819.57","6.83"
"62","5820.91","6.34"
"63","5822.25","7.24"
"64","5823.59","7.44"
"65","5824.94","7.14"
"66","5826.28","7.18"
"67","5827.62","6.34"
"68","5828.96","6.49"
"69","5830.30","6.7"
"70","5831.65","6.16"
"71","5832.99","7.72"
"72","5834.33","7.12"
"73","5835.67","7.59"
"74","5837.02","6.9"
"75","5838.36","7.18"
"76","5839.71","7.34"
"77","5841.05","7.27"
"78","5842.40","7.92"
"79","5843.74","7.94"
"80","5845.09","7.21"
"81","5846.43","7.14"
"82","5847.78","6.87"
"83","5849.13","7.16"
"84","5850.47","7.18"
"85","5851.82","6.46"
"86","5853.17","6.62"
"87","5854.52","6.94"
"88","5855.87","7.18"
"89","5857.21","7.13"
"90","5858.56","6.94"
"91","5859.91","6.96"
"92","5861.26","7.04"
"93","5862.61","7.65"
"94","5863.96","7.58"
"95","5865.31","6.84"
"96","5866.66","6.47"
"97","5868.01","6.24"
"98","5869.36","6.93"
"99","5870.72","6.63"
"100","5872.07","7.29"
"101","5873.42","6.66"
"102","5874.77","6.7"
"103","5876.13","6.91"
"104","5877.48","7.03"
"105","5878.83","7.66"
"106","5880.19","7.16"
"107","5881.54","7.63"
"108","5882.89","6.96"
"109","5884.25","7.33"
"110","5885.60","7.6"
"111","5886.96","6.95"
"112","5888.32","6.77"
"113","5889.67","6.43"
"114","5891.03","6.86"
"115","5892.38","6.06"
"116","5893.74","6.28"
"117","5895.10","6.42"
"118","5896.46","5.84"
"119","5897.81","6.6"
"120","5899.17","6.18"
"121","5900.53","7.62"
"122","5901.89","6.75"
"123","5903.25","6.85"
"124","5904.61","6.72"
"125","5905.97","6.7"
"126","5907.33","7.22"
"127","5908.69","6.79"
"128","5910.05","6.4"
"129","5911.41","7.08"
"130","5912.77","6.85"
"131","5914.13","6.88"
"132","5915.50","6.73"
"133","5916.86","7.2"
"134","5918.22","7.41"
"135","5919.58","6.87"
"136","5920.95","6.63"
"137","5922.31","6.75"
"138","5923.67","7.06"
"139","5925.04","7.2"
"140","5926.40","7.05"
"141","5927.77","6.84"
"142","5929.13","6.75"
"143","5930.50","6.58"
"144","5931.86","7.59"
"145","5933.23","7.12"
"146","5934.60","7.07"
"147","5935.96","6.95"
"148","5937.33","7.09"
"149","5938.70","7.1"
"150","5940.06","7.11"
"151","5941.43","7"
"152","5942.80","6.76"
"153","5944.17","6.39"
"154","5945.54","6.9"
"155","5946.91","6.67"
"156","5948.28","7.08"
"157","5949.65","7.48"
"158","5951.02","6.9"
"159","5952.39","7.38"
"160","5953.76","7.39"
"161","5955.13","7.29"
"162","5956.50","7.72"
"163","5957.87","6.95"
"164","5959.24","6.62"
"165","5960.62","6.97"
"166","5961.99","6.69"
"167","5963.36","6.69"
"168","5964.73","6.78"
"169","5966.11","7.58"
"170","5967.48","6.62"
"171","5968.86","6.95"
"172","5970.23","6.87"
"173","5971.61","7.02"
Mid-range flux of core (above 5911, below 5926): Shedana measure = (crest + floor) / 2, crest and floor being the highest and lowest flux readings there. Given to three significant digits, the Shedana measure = 7.02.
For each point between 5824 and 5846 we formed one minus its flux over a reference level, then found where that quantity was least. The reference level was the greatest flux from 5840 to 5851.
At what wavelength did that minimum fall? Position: 5843.74 angstrom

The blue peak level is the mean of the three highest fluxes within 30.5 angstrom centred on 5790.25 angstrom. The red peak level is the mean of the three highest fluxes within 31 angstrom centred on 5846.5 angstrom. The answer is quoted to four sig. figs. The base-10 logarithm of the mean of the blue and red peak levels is 0.8927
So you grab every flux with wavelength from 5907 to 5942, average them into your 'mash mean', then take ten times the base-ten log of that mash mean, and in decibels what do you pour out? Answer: 8.43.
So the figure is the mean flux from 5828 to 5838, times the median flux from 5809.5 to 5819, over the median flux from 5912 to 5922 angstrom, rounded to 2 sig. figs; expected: 7.1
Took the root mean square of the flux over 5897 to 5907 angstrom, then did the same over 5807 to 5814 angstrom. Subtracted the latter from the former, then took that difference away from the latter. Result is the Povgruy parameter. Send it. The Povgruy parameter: 7.85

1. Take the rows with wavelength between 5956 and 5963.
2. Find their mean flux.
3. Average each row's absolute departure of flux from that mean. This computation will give 0.292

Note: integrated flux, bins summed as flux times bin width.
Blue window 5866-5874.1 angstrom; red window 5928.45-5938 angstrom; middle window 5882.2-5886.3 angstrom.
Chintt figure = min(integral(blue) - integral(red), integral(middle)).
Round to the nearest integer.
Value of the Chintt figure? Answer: -13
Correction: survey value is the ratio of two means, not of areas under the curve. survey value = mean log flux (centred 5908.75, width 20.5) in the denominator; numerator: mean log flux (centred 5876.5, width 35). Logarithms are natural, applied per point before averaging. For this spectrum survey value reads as 1.00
